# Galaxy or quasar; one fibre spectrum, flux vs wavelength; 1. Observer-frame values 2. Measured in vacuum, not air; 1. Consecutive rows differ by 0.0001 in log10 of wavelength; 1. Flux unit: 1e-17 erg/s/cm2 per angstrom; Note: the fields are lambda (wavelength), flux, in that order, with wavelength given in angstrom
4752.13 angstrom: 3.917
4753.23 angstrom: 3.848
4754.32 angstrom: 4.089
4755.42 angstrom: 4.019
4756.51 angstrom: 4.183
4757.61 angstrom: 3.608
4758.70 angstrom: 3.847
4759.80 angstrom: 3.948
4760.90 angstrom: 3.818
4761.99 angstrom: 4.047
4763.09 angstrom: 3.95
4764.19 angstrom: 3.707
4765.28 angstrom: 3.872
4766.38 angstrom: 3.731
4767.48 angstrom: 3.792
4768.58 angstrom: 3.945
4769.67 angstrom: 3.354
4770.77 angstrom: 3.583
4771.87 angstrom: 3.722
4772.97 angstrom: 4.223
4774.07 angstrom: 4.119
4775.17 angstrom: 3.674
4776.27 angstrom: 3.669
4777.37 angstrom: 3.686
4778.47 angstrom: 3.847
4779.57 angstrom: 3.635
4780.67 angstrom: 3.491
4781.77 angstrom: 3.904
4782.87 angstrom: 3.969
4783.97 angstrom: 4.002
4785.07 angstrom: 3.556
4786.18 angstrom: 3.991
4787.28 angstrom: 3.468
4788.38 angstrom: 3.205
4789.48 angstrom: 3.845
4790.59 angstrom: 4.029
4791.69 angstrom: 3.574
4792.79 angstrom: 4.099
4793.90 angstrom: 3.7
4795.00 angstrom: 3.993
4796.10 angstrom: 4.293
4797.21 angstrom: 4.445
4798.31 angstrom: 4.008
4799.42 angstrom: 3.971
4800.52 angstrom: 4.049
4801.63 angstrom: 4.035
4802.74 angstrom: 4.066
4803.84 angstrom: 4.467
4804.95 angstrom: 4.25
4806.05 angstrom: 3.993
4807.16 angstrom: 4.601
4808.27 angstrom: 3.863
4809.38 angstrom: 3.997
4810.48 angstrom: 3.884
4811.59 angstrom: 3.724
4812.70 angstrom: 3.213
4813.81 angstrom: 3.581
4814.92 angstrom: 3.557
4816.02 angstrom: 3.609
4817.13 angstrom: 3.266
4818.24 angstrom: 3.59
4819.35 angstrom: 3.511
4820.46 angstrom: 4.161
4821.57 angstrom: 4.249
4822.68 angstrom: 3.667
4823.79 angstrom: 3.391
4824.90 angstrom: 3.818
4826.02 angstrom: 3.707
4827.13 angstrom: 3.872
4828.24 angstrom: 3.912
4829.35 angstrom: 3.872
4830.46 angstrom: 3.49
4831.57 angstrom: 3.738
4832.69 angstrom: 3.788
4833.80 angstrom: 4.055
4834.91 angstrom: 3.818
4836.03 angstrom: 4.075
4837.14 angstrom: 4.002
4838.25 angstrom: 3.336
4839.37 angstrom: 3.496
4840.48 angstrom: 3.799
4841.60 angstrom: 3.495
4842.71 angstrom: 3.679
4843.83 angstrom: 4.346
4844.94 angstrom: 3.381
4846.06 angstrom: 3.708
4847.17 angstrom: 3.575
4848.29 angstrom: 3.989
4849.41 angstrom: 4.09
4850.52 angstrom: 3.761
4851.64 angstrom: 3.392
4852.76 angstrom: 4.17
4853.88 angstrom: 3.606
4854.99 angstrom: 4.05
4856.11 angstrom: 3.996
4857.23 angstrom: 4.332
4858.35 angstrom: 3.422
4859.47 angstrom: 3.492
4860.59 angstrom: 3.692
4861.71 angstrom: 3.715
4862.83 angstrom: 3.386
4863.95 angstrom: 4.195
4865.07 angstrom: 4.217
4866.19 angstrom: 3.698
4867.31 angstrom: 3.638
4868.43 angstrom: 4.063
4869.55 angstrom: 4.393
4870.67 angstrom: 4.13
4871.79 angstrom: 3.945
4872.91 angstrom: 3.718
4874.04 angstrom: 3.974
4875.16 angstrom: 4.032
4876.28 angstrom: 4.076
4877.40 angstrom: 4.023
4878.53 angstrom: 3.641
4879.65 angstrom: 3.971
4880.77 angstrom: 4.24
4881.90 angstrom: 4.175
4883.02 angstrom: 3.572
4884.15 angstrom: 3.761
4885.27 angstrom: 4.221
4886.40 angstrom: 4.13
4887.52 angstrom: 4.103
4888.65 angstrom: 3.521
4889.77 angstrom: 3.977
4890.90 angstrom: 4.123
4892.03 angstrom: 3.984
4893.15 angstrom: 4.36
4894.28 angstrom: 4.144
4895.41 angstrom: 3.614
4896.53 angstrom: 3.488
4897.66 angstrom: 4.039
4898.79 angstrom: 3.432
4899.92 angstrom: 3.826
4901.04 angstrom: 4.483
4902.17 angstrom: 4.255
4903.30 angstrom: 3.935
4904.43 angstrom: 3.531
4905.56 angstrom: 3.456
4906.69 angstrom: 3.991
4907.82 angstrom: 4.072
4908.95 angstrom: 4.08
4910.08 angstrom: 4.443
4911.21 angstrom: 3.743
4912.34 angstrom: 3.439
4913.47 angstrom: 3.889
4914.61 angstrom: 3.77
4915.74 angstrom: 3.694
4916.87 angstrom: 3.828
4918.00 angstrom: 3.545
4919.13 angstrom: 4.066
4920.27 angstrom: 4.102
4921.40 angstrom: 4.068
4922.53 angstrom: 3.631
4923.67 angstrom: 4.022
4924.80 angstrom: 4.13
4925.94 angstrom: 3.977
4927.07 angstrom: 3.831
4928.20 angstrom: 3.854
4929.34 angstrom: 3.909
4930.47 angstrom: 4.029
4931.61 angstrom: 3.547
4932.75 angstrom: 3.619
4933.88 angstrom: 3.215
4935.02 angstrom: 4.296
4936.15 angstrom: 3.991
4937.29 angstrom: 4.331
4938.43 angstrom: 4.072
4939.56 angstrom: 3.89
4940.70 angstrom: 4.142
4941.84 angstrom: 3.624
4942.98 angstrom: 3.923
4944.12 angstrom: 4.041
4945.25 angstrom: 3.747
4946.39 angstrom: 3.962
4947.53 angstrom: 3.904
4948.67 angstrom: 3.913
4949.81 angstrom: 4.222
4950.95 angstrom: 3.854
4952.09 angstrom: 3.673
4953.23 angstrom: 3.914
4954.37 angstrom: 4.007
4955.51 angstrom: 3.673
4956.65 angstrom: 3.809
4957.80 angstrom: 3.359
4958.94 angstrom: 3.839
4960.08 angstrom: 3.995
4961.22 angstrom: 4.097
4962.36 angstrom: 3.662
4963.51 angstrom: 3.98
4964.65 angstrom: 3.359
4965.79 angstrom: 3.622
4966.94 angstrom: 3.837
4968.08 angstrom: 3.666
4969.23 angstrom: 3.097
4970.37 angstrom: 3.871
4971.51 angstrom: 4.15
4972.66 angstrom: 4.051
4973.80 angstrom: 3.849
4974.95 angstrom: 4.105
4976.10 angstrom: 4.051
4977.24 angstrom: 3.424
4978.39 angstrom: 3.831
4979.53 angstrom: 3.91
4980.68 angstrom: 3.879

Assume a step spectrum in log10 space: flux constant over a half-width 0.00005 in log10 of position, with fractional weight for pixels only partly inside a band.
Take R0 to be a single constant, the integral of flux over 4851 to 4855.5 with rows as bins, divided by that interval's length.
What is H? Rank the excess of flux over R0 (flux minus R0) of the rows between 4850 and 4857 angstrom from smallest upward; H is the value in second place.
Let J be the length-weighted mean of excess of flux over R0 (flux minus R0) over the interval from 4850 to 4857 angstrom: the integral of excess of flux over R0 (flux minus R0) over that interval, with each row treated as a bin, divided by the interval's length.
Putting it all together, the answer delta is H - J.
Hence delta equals -0.25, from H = -0.19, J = 0.05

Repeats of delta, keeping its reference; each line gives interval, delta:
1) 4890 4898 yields -0.35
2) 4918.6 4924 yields 0.05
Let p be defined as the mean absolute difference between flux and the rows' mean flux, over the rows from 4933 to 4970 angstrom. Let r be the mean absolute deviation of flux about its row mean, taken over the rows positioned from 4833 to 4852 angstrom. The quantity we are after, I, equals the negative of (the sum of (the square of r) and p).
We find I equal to -0.278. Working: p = 0.220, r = 0.242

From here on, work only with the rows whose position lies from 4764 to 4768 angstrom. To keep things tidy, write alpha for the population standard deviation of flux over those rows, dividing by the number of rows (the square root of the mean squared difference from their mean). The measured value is 0.064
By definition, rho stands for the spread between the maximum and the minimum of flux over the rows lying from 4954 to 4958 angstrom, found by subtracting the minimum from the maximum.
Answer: 0.65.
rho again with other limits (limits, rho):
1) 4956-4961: 0.64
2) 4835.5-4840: 0.74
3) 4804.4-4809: 0.74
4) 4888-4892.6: 0.60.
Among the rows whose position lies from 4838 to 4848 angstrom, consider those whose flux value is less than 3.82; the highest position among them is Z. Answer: 4847.17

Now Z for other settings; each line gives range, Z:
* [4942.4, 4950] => 4945.25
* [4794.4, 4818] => 4817.13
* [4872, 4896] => 4895.41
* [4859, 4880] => 4878.53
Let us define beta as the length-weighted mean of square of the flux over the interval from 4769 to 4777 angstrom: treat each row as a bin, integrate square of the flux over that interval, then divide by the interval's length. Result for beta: 14.3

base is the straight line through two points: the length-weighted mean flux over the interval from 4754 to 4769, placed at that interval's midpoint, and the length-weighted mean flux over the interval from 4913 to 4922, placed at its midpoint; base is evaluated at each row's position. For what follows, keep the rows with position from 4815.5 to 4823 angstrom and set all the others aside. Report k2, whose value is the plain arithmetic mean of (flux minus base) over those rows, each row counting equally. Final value -0.16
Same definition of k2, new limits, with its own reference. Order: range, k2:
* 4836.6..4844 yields -0.14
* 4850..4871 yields -0.02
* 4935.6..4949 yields 0.10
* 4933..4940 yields 0.10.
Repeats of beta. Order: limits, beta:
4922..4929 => 15.3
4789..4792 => 14.7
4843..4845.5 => 15.0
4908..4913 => 15.6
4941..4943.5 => 14.5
